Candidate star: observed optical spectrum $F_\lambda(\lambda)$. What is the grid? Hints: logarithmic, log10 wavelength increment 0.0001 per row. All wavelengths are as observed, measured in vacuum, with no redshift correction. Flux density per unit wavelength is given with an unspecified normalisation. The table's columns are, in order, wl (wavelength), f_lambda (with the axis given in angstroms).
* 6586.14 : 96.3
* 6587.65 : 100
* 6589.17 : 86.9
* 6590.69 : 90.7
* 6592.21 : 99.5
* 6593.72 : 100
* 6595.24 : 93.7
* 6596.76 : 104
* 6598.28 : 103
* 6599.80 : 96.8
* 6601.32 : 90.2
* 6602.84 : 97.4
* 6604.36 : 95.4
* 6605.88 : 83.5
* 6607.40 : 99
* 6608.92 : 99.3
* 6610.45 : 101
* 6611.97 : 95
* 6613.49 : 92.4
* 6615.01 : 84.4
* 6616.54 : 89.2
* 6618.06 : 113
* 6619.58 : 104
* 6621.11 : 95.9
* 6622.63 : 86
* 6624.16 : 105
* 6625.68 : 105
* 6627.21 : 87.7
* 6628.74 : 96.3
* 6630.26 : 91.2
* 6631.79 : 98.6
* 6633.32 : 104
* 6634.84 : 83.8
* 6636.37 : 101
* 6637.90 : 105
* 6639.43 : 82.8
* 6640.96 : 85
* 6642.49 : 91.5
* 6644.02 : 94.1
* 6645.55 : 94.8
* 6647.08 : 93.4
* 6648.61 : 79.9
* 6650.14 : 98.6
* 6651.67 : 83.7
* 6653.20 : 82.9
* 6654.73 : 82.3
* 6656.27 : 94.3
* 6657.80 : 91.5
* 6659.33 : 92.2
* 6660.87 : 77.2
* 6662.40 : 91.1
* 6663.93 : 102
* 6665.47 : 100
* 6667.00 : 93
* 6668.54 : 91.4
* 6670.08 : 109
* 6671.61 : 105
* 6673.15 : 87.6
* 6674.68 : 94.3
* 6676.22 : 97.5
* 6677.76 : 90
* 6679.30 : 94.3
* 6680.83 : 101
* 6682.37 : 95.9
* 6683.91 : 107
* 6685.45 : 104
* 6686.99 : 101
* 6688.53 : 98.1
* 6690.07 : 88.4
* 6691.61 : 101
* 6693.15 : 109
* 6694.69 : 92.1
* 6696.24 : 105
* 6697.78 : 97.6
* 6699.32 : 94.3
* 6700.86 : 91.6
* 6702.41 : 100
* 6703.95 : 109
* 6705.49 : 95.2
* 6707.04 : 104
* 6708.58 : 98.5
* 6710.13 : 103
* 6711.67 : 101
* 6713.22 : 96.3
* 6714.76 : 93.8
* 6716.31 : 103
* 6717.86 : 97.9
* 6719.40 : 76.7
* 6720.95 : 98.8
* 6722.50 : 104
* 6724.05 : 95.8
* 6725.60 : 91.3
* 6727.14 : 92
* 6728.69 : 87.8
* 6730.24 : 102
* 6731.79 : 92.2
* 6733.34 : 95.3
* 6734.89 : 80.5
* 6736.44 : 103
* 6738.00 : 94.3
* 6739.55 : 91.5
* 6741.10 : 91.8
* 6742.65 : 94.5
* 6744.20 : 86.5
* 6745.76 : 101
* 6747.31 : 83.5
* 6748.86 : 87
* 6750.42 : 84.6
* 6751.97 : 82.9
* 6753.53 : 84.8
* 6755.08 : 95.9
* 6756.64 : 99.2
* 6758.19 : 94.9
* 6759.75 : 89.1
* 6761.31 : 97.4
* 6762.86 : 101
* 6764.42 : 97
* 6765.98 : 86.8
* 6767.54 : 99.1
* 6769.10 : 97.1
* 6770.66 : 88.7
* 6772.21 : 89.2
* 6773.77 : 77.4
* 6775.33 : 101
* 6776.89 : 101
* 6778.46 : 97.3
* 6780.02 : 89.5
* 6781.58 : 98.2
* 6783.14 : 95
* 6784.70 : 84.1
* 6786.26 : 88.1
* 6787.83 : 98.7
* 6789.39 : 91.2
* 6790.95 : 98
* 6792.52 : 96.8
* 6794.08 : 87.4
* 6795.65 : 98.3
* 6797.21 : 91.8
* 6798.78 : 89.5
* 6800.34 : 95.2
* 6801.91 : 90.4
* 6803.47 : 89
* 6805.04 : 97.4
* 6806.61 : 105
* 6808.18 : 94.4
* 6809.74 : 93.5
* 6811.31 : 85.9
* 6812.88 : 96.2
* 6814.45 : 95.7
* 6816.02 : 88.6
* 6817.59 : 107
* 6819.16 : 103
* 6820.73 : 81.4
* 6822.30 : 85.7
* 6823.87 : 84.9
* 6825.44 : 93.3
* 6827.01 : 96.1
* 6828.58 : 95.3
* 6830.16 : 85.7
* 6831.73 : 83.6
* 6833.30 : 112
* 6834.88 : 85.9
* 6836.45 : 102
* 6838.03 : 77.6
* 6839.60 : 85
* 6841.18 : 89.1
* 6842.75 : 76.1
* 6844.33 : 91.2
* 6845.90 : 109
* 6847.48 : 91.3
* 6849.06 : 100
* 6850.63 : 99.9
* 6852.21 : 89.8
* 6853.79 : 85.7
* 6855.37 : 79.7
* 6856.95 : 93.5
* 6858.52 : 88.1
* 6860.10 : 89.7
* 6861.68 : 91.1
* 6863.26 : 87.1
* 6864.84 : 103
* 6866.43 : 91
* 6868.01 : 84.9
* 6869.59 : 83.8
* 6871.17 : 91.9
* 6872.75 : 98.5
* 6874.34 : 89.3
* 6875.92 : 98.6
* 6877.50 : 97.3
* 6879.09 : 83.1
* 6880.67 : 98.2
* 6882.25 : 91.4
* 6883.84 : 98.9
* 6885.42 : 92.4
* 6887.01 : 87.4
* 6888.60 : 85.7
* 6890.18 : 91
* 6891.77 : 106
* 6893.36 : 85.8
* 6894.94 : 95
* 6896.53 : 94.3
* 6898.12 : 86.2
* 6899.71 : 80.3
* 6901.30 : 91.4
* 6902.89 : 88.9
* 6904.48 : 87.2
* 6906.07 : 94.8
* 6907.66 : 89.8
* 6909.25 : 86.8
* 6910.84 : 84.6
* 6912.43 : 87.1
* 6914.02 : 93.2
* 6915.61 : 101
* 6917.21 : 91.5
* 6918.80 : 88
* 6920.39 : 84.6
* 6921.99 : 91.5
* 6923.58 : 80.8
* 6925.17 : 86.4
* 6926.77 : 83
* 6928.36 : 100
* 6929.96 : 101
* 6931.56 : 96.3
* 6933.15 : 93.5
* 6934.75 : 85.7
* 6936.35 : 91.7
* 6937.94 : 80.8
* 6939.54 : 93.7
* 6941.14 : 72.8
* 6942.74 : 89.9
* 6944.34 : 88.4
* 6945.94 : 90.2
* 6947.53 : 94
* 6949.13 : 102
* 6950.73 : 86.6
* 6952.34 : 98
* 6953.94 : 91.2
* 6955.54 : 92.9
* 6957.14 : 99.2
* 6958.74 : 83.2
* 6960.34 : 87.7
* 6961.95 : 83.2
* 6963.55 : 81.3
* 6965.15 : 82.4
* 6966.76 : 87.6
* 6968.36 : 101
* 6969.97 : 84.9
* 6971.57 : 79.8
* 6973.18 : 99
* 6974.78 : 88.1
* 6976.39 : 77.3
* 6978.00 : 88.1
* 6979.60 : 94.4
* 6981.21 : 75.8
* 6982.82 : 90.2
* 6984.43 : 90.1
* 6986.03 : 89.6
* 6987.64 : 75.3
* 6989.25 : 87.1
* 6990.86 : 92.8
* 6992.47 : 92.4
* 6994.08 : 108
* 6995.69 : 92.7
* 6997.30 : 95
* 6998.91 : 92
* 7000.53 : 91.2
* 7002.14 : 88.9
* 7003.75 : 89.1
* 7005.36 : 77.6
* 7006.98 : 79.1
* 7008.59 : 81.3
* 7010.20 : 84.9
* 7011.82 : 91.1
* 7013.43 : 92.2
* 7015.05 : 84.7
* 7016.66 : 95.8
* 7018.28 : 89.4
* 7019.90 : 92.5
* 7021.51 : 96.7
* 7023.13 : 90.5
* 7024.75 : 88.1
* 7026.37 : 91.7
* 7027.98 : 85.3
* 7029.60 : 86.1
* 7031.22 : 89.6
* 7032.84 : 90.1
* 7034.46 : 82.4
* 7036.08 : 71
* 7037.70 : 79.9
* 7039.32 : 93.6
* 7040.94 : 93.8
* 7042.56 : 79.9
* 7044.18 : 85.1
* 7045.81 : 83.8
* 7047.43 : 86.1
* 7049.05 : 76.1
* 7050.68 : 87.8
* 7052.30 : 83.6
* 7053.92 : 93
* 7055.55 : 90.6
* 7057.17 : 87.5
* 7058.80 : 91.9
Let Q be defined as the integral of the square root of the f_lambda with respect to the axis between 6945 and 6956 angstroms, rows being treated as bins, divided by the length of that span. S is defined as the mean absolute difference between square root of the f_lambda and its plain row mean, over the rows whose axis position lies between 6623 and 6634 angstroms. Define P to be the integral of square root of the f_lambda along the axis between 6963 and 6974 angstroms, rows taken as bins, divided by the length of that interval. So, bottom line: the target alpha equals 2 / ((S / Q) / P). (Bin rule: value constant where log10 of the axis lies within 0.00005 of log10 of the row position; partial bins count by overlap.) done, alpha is 639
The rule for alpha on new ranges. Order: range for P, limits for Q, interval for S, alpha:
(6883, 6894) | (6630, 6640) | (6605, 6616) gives 622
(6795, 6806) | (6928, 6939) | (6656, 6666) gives 674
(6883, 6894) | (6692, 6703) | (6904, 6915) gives 1194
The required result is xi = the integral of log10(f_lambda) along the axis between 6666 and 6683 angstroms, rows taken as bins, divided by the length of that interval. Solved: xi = 1.98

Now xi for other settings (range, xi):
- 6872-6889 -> 1.97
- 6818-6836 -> 1.96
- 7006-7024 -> 1.95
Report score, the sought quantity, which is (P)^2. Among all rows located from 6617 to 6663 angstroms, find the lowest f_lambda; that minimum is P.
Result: 5960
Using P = 77.2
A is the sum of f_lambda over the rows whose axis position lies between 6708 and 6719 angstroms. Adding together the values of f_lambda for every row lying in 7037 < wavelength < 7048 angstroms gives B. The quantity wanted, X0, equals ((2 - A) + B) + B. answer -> 513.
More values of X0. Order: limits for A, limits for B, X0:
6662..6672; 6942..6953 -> 609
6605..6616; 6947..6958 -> 675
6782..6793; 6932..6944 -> 566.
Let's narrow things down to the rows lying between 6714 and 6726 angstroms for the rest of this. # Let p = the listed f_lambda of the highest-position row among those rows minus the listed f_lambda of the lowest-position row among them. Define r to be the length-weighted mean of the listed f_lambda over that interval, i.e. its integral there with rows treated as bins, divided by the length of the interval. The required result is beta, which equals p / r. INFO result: -0.03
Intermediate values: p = -2.5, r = 95.2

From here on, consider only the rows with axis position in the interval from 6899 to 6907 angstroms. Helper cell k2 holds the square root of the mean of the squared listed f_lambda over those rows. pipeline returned 89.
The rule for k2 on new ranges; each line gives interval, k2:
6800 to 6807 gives 96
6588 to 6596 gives 94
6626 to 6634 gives 96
